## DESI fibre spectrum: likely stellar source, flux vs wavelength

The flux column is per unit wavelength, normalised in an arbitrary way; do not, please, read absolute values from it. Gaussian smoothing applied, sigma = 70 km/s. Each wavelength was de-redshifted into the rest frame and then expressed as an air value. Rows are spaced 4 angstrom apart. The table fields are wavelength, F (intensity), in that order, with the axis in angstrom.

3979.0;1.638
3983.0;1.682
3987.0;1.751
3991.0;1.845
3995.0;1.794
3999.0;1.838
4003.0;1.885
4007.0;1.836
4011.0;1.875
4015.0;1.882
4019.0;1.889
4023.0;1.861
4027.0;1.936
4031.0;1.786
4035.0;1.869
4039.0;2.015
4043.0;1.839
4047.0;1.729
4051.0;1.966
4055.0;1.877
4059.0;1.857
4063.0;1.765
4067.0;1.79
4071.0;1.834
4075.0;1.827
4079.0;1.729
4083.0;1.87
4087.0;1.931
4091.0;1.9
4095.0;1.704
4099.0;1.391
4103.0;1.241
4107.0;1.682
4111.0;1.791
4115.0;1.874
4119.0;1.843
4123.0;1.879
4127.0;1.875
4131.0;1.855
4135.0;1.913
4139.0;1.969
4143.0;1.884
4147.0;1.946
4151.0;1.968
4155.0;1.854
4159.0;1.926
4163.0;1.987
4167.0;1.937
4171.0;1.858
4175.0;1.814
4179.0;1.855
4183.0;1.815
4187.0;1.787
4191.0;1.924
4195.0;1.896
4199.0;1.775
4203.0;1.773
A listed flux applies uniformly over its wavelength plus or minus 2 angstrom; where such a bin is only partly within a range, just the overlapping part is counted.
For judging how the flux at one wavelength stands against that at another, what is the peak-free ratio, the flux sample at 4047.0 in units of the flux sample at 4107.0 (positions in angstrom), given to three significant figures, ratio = 1.03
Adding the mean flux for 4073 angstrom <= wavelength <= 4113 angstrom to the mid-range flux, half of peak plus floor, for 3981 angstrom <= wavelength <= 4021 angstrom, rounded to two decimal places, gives 3.49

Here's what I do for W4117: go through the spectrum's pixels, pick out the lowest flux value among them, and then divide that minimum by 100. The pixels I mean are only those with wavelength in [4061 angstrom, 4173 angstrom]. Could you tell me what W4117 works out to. 0.0124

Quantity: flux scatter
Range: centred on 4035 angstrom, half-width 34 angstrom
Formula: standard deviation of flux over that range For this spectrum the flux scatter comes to 0.07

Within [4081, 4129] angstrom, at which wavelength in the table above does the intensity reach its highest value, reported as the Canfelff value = 4087.0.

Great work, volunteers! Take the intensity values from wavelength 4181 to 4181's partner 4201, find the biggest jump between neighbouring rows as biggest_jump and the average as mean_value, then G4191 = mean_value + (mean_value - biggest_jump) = 3.54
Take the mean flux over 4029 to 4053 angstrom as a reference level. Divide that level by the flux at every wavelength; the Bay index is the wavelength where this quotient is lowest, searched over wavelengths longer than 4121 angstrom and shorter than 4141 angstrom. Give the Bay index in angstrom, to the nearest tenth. 4139.0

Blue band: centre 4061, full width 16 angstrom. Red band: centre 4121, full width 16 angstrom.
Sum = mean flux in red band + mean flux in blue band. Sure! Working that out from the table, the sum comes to 3.69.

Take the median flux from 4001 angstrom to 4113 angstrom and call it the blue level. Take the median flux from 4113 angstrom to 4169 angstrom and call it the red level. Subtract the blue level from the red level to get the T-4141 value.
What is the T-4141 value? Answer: 0.05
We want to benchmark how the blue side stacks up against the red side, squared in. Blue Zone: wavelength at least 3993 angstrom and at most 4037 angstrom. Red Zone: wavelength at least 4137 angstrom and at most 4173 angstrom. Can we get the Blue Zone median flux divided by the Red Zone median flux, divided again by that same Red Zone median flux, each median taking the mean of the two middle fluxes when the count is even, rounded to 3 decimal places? 0.498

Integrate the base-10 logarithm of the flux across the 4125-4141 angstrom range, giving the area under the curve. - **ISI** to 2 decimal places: 4.47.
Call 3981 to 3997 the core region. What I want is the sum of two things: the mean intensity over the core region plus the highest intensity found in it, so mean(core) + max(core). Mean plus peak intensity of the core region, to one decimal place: 3.6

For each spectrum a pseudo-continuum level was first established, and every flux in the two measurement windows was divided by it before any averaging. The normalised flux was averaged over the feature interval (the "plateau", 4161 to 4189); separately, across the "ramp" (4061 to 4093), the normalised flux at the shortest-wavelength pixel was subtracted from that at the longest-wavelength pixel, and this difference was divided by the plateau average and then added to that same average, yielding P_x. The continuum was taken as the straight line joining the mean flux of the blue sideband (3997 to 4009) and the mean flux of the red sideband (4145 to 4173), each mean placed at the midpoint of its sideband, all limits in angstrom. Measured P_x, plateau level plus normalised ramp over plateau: 1.03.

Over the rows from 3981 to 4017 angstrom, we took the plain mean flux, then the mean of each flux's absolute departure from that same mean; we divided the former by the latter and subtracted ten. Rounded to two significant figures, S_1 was 25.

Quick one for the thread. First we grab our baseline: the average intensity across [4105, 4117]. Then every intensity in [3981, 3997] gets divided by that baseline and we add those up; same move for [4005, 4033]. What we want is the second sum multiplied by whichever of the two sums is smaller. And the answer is 29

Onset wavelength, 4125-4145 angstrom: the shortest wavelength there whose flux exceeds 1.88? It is 4135.0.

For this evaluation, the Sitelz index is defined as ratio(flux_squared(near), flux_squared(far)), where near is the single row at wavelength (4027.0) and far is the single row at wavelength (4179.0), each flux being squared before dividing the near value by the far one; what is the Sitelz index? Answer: 1.09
